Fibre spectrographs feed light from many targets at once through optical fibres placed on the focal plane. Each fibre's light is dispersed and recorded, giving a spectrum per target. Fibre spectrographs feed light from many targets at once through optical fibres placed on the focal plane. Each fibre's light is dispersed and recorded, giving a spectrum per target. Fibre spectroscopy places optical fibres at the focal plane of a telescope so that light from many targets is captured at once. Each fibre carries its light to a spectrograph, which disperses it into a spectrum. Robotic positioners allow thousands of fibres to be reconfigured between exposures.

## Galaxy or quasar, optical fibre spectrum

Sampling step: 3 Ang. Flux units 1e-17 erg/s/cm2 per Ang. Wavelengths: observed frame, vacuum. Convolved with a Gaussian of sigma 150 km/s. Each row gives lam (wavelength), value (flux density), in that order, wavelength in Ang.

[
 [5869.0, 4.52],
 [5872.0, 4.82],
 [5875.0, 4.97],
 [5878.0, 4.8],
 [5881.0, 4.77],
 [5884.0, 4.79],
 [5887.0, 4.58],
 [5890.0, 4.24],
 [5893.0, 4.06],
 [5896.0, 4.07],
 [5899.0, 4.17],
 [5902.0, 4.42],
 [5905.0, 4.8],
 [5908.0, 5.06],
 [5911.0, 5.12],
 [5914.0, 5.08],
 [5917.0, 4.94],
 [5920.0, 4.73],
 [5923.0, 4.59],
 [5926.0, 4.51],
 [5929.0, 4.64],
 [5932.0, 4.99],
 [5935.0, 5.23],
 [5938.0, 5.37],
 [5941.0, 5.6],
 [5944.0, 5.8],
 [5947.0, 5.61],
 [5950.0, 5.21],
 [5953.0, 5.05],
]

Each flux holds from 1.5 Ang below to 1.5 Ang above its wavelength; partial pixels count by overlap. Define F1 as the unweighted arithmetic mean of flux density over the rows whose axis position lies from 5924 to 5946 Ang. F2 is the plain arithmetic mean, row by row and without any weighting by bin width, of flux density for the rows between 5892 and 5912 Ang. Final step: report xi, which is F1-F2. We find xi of 0.6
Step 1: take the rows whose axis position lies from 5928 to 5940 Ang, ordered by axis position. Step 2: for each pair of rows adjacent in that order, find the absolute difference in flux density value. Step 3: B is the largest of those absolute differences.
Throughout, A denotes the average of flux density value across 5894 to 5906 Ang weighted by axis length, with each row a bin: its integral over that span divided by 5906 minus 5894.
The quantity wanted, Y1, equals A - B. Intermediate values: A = 4.33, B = 0.35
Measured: 3.98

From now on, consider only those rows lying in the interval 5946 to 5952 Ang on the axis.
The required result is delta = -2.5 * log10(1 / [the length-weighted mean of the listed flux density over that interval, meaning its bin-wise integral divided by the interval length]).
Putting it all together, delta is 1.82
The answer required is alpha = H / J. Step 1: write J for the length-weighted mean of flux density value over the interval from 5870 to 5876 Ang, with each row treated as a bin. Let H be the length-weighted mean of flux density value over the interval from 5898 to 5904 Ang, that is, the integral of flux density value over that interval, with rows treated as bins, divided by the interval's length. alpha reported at 0.90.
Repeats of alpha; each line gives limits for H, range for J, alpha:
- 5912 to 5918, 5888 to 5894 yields 1.20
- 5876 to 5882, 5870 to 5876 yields 0.99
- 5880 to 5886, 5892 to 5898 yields 1.17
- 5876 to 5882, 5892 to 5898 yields 1.18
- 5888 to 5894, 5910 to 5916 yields 0.82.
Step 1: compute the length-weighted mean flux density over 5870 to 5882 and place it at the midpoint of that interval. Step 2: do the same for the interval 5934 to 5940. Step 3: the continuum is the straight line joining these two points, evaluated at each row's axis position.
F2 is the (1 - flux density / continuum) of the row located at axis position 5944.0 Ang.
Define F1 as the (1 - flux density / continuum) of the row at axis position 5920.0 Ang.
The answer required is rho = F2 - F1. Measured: -0.17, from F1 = 0.09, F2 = -0.08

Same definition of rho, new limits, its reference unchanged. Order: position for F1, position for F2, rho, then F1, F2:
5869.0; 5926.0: 0.09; 0.05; 0.14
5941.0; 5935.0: 0.06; -0.04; 0.02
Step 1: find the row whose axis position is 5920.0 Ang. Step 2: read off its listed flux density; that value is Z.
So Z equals 4.73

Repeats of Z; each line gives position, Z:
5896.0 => 4.07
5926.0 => 4.51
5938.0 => 5.37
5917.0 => 4.94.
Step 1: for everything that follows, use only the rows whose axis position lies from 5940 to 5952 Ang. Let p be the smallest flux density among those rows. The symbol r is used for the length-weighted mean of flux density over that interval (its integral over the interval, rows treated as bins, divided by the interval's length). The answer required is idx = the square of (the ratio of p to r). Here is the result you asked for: 0.89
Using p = 5.21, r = 5.5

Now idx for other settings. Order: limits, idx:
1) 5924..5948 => 0.75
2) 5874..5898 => 0.81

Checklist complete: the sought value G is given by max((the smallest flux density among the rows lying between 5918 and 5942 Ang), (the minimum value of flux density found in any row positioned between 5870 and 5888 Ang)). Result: 4.58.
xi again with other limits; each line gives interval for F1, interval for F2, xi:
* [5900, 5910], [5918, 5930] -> 0.1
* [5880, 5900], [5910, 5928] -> -0.4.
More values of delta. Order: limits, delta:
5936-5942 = 1.84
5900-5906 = 1.65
